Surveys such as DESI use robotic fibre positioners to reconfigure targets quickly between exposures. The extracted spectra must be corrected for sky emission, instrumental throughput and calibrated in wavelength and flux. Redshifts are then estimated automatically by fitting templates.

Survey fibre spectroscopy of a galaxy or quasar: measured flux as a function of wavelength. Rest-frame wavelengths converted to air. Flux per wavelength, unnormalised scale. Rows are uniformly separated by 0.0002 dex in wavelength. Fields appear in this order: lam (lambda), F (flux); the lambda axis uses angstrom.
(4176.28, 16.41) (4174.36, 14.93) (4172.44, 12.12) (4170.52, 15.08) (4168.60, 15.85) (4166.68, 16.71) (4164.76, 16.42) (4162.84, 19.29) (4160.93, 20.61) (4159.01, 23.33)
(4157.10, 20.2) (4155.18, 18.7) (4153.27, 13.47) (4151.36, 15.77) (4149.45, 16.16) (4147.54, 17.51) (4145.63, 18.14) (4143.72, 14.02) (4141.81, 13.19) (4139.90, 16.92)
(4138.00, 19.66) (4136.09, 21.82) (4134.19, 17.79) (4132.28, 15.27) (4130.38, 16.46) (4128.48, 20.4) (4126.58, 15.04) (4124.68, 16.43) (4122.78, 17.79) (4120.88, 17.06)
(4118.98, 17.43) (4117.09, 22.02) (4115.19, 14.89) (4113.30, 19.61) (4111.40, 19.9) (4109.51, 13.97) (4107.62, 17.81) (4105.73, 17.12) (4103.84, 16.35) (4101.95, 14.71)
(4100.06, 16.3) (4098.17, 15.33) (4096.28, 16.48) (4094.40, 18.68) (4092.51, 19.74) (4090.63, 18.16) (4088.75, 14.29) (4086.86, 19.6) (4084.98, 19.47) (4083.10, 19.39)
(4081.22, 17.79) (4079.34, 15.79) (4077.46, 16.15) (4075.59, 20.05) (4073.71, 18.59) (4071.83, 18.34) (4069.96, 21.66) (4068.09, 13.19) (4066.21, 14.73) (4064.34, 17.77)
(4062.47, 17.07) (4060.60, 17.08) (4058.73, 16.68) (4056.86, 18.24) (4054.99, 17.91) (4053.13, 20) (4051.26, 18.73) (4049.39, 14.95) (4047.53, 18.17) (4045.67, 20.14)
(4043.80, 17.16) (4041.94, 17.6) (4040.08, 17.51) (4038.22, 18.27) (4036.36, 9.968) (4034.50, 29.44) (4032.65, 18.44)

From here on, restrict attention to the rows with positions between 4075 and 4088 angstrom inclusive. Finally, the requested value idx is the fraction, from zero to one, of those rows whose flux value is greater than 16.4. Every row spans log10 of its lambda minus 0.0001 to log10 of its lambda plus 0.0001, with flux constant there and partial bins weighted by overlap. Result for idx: 0.7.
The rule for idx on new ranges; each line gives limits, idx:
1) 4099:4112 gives 0.4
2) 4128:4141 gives 0.9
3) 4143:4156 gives 0.4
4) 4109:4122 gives 0.7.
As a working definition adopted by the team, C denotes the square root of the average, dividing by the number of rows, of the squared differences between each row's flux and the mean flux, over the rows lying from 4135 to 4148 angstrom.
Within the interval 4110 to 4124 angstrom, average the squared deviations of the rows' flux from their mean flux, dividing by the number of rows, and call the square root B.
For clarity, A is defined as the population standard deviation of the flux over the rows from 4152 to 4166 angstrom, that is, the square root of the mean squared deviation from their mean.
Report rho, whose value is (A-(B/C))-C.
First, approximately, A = 2.9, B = 2.1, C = 2.79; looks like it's -0.6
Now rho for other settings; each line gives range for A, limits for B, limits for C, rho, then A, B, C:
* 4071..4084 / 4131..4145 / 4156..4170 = -2.2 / 1.5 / 2.9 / 2.53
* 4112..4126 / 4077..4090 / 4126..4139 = -1.1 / 2.1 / 2.0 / 2.44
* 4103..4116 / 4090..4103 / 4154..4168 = -0.9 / 2.1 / 1.7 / 2.21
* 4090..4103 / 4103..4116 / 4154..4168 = -1.4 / 1.7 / 2.1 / 2.21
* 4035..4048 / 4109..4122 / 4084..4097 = -0.3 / 3.0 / 2.7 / 1.86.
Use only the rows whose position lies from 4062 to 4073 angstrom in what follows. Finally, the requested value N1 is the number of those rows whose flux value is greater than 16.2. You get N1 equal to 4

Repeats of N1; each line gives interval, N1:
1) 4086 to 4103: 6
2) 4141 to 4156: 3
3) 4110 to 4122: 5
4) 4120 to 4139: 8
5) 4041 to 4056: 7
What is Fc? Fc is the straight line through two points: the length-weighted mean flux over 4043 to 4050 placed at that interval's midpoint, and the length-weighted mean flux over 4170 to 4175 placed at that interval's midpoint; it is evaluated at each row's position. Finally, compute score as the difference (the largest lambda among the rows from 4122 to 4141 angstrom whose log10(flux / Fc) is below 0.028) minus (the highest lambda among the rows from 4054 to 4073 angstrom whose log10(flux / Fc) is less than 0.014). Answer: 64.2 angstrom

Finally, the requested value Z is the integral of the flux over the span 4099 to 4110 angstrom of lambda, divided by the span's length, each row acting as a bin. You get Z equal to 16.1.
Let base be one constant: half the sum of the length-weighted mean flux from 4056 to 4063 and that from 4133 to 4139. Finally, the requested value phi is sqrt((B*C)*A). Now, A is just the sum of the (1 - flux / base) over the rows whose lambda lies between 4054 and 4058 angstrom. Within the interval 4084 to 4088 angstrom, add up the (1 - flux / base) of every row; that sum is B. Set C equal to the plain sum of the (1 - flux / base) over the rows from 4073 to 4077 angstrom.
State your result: 0.02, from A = 0.04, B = -0.12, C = -0.10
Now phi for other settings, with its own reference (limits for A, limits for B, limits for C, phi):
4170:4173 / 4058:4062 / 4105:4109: 0.09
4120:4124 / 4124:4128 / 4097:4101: 0.09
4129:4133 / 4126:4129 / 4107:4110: 0.08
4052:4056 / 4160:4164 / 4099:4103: 0.06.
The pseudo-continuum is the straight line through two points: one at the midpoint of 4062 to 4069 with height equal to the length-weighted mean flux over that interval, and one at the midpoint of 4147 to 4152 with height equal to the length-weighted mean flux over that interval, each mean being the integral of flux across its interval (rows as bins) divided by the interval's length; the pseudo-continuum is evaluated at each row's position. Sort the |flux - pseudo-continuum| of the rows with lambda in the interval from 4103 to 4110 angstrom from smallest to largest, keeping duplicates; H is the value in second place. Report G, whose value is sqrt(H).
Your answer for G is 1.06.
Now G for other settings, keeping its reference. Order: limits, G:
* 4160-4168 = 0.42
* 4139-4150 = 0.76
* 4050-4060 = 1.55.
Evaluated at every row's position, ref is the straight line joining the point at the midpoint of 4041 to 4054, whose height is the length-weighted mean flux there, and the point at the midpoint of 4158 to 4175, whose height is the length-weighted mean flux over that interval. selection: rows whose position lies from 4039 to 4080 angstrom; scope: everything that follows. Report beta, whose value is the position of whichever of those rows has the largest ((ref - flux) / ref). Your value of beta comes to 4068.09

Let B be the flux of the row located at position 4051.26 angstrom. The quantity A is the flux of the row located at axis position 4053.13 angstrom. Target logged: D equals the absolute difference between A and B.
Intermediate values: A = 20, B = 18.73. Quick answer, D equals 1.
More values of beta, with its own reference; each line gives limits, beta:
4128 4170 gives 4141.81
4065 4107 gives 4068.09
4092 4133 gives 4109.51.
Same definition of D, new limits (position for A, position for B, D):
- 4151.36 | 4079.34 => 0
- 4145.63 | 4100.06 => 2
